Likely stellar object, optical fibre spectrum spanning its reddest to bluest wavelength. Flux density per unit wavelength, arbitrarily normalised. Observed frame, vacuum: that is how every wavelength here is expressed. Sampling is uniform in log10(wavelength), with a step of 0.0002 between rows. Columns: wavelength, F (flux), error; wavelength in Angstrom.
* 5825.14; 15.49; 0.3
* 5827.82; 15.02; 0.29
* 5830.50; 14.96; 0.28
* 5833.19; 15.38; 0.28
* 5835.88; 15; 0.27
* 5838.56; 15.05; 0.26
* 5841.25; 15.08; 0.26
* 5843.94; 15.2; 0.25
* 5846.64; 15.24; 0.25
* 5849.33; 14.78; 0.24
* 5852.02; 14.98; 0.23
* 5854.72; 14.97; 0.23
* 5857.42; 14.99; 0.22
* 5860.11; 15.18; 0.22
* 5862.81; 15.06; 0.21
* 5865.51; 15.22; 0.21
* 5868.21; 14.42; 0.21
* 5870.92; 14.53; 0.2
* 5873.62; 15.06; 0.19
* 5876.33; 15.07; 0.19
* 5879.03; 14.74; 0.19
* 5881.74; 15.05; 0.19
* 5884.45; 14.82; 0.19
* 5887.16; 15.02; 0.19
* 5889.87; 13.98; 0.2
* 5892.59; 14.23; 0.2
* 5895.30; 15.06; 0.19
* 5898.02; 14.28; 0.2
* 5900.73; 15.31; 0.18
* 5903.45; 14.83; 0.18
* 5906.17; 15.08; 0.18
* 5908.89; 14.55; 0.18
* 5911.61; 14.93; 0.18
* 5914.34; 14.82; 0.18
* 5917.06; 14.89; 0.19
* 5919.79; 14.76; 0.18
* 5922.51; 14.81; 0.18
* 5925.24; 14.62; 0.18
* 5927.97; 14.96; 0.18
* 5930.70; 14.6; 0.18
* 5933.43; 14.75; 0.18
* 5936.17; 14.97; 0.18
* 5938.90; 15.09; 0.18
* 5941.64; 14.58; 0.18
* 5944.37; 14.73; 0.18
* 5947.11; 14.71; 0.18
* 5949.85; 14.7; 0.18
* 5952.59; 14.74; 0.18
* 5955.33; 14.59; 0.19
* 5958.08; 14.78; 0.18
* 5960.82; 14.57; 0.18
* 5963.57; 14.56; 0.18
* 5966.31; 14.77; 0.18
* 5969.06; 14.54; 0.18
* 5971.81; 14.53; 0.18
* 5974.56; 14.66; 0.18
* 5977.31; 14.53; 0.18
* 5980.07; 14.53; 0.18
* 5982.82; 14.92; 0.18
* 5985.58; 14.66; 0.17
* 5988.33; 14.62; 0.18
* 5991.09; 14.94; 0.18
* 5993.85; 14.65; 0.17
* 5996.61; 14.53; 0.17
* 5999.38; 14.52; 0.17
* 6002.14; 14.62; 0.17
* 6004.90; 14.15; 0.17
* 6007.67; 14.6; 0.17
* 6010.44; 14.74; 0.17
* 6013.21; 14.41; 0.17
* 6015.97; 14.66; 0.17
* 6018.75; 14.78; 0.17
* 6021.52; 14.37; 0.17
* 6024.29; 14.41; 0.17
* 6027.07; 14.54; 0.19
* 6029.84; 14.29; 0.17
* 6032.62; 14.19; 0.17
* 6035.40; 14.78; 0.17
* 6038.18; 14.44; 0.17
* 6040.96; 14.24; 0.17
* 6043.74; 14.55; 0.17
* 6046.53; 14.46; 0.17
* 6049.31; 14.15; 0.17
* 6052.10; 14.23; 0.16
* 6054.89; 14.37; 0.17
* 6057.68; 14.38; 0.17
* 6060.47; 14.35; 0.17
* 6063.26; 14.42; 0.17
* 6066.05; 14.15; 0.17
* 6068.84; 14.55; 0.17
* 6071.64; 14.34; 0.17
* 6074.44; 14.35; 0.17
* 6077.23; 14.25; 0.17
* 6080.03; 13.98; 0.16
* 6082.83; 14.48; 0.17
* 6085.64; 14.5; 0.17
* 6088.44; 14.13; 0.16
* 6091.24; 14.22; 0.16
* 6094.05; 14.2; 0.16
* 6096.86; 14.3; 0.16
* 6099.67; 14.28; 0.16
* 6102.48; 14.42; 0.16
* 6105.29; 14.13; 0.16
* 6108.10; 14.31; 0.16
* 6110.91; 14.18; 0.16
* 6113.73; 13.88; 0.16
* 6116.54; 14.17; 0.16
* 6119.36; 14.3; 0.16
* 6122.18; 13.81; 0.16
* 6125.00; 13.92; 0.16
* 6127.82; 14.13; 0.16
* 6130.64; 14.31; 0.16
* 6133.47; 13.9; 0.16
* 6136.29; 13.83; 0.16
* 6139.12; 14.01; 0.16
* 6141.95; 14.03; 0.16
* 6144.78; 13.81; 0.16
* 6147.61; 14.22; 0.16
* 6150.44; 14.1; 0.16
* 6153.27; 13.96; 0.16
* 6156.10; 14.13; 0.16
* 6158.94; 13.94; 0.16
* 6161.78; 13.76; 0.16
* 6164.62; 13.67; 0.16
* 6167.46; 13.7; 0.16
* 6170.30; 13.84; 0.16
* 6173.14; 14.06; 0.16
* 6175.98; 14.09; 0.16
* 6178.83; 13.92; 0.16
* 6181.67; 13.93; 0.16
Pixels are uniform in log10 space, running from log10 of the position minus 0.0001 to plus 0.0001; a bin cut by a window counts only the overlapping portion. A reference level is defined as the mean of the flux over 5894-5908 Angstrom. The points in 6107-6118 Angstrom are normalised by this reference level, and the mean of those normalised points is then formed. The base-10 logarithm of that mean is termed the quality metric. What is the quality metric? -0.023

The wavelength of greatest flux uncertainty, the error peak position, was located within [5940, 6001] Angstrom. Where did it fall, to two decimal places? 5955.33 Angstrom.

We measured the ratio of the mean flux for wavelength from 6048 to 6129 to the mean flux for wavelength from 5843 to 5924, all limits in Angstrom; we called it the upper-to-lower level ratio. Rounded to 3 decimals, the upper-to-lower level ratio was 0.958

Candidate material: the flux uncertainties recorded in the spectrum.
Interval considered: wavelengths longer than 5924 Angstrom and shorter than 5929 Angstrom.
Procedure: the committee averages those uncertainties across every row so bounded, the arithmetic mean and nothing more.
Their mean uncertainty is 0.1800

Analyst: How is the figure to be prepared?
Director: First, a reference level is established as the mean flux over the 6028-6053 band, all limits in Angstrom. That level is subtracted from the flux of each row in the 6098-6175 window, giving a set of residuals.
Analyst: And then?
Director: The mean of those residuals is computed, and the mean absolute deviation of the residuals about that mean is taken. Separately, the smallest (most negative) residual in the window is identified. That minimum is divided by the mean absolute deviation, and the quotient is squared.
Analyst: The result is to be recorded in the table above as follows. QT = 16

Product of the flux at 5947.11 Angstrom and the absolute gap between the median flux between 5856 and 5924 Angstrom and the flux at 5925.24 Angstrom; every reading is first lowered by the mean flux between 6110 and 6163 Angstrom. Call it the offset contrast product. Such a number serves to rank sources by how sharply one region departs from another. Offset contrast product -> 0.19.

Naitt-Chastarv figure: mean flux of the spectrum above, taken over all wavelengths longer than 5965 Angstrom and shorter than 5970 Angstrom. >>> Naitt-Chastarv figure 14.7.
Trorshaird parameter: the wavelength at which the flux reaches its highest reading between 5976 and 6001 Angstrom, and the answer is 5991.09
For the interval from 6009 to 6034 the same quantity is 6018.75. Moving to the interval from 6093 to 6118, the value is 6102.48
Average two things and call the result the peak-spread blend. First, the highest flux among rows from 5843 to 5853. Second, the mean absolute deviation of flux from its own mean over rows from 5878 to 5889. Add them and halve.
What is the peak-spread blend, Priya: 7.68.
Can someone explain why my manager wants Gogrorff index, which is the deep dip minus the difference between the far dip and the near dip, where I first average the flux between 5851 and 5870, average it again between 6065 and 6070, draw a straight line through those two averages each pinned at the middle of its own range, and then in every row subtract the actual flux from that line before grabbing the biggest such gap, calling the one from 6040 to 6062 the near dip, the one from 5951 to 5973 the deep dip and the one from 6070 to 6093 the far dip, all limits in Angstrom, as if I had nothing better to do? 0.03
